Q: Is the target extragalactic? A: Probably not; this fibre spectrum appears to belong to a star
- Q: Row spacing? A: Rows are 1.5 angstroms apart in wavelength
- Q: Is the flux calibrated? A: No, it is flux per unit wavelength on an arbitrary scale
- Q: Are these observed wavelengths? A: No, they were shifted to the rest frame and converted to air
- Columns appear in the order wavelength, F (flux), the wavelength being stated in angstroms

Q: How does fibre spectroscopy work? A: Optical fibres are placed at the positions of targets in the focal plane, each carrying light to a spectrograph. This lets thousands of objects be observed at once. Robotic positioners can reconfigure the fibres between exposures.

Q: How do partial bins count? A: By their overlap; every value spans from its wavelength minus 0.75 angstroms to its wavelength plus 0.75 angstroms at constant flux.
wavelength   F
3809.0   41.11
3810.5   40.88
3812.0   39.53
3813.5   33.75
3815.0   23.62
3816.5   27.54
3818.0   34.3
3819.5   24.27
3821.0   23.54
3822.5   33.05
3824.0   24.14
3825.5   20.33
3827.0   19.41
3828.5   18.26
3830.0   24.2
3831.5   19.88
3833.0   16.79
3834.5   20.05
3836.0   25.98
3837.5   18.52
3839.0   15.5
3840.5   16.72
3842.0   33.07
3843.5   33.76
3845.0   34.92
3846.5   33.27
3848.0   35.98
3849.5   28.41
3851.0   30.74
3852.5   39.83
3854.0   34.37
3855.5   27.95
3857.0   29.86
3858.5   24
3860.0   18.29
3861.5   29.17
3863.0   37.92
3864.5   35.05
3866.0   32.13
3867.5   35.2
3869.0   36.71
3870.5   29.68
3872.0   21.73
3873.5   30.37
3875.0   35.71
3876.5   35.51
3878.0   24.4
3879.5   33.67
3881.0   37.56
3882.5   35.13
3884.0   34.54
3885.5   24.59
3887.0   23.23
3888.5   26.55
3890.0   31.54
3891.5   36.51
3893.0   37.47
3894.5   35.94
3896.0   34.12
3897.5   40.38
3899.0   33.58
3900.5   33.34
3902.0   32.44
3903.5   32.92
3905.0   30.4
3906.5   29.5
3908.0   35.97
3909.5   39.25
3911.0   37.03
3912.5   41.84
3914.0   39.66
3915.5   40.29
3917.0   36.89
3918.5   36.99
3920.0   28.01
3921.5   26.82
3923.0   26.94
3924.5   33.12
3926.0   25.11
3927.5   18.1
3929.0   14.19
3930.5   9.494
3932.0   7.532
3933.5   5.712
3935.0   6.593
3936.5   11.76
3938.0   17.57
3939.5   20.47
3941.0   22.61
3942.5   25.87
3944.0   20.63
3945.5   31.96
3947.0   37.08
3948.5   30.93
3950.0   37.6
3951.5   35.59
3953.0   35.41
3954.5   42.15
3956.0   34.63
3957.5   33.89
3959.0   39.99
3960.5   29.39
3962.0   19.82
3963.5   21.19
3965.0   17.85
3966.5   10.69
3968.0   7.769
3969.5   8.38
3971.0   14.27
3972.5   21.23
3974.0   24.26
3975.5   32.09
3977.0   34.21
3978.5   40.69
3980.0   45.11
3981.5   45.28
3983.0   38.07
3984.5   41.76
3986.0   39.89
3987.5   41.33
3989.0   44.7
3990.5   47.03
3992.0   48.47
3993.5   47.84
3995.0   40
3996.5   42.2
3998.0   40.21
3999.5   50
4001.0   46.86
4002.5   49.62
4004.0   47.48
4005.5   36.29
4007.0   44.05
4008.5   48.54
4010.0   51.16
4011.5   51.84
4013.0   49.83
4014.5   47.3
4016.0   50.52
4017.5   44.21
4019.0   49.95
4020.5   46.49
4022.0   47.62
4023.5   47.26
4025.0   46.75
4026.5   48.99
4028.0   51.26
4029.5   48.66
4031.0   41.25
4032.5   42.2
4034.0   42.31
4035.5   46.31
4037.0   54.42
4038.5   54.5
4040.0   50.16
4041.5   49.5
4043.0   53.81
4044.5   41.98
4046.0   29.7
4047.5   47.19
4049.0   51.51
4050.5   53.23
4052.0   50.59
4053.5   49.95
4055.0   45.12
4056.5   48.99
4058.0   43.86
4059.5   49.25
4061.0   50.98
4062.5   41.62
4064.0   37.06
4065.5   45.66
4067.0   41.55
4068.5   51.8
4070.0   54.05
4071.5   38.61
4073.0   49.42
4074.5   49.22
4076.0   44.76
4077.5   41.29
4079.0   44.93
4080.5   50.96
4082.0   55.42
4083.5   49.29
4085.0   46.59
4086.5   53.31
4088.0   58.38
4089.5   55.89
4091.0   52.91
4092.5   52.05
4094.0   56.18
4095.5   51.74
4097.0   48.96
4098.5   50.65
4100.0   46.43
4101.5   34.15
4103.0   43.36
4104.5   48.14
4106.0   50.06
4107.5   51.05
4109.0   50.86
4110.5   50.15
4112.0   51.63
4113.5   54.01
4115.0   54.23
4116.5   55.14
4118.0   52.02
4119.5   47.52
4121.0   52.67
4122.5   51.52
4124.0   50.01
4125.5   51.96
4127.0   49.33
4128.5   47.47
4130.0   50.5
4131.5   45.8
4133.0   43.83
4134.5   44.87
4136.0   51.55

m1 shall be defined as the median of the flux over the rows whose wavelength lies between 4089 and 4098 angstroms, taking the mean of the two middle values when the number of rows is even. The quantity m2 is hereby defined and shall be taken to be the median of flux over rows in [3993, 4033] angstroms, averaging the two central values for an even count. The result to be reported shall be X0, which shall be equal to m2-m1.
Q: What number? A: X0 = -5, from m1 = 52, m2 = 47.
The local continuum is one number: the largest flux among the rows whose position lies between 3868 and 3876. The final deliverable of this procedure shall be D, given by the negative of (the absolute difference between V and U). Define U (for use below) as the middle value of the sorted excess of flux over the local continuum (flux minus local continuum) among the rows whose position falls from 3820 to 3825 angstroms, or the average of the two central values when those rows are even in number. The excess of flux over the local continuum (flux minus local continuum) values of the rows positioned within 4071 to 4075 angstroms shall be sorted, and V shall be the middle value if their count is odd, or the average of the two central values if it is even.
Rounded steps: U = -13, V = 13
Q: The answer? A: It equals -25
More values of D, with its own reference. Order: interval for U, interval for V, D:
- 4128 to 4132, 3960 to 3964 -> -26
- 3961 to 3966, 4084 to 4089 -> -33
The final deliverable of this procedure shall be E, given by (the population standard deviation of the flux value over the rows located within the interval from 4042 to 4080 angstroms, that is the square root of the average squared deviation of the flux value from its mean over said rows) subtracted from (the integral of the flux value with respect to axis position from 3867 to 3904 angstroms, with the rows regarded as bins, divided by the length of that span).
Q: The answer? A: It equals 27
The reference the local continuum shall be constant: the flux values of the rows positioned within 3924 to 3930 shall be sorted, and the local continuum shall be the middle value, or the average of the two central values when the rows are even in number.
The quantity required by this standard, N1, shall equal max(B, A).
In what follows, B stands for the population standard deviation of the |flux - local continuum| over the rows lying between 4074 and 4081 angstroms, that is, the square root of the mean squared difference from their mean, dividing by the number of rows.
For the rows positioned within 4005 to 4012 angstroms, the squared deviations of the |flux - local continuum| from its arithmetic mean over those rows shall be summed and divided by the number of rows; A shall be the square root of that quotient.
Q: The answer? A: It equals 5.7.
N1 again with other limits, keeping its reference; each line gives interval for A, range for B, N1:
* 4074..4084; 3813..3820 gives 4.6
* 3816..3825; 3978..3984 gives 4.4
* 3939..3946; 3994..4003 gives 4.2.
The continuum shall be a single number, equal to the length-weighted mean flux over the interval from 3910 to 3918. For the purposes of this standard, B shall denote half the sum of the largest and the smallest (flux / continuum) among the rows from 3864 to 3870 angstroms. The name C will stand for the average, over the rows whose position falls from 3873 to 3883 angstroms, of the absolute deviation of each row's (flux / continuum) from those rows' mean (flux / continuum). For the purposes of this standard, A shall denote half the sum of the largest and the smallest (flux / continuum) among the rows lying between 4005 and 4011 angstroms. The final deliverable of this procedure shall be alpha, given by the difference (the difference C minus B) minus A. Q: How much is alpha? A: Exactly -1.91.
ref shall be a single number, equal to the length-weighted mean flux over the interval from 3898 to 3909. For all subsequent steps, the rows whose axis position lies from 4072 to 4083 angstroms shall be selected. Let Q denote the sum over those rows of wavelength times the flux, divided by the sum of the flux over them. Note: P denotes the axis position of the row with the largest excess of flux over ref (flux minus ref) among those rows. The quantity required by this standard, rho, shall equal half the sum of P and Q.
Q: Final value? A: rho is 4079.8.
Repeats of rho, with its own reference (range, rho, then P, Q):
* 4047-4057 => 4051.2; 4050.5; 4052.0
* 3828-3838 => 3834.5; 3836.0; 3833.0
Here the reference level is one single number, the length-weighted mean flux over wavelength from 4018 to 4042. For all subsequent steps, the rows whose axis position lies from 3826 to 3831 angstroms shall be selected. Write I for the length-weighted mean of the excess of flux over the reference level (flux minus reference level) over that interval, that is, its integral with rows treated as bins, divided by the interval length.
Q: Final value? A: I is -27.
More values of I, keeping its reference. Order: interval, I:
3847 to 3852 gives -16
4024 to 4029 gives 1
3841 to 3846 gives -15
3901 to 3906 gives -16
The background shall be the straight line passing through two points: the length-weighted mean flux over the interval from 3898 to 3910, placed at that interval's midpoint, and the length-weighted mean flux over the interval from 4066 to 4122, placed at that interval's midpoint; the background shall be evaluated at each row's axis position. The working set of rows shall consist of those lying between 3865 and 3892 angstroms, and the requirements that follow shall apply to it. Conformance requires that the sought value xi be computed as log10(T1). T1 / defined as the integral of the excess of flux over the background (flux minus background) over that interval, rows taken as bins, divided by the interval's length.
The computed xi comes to -1.0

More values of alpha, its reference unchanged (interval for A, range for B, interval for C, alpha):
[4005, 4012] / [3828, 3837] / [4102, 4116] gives -1.62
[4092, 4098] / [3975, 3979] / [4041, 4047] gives -2.07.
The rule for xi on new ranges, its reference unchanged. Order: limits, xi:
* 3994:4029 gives 0.6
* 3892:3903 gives 0.4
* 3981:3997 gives 0.4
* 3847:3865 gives 0.2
